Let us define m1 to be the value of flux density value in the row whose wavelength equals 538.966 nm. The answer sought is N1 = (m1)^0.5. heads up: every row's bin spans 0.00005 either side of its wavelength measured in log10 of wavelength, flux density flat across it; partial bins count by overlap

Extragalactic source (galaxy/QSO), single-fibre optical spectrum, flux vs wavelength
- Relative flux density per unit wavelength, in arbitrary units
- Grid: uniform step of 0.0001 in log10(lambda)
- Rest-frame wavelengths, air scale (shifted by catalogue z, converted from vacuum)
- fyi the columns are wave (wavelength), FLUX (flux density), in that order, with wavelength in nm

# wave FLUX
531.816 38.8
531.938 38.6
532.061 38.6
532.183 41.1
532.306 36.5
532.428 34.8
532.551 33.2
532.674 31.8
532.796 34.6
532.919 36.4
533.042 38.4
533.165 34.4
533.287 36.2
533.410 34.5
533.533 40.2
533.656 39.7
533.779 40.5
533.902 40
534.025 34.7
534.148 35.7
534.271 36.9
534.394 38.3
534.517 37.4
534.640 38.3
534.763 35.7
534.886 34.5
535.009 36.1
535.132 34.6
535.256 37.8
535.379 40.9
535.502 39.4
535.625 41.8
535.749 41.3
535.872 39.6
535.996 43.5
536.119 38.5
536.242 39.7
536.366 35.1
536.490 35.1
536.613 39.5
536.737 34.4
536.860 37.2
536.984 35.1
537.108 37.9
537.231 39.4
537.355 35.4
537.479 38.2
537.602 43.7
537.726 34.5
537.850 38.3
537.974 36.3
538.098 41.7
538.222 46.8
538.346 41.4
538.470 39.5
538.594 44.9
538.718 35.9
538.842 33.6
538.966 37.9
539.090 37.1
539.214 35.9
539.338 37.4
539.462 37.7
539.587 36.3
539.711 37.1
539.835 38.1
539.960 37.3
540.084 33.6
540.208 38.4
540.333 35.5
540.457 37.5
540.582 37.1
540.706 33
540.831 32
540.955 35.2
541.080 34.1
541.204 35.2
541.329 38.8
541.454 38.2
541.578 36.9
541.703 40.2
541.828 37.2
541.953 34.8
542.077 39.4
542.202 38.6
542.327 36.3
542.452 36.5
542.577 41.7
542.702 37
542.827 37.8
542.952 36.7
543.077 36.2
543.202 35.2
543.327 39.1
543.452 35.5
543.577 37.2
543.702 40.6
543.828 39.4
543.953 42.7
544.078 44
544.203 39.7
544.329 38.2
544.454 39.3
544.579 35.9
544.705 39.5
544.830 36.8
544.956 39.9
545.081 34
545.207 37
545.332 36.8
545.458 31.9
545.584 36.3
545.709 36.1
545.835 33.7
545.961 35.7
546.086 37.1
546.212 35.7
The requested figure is 6.16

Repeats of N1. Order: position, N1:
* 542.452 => 6.04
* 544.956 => 6.32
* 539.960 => 6.11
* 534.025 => 5.89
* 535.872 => 6.29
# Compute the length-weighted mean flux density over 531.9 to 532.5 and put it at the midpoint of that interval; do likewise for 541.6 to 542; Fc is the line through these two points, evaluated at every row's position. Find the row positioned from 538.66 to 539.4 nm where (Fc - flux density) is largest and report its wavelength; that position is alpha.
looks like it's 538.842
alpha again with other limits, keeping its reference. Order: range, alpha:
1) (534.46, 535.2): 534.886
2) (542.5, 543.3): 543.202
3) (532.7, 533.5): 533.165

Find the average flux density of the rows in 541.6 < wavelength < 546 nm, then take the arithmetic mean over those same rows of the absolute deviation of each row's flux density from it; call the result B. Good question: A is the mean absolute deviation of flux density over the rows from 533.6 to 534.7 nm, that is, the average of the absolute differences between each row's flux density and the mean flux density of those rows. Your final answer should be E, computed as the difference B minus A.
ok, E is 0.5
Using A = 1.6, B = 2.0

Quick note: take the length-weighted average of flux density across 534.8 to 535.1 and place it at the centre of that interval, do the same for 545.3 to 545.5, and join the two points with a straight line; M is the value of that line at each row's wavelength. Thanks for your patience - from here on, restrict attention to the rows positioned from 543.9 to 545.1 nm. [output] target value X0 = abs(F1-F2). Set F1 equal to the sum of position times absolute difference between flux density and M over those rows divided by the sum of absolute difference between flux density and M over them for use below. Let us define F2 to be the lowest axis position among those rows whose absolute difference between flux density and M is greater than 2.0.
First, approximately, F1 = 544.37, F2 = 543.953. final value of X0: 0.41 nm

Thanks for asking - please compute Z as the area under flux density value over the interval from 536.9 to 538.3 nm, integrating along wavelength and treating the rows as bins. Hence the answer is 54.4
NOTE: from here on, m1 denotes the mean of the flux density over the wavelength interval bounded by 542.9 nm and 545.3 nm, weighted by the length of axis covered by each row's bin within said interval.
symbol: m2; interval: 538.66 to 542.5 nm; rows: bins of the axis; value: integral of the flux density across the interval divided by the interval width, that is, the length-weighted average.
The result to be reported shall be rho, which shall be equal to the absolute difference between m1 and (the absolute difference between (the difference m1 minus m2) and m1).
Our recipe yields 1.7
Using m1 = 38.3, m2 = 36.55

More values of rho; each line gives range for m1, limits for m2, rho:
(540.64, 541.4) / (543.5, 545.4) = 3.9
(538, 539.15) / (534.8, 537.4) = 1.8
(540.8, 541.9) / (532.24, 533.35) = 1.4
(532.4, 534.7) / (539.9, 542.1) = 0.3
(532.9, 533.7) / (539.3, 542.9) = 0.2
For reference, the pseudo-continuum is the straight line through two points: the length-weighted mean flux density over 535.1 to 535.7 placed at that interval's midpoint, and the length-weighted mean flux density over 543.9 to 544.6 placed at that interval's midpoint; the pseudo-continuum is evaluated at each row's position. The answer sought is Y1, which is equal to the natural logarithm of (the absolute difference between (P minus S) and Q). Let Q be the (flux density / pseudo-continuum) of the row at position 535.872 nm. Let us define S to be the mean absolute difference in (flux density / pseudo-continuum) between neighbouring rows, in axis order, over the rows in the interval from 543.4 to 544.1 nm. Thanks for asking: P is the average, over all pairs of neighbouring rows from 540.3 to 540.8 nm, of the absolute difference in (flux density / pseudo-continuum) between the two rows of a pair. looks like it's 0.01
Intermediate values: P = 0.055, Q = 1.01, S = 0.054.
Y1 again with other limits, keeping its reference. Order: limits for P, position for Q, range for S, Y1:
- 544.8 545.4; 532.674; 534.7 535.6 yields -0.23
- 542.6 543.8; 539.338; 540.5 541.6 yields -0.06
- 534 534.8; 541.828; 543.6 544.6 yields -0.05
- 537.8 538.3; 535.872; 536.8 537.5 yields -0.03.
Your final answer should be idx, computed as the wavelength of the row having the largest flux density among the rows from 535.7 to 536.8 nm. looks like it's 535.996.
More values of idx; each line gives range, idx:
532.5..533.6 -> 533.533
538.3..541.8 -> 538.594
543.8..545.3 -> 544.078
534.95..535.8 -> 535.625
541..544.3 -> 544.078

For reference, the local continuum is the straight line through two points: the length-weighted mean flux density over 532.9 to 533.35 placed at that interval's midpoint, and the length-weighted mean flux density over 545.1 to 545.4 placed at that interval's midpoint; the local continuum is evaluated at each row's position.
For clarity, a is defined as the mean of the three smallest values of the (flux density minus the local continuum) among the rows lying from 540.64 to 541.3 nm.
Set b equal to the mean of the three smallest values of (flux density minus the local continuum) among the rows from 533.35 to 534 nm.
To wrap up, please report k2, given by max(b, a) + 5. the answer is 6.7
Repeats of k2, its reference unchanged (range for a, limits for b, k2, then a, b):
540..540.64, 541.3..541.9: 6.1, -1.0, 1.1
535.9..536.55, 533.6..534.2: 5.4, -0.1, 0.4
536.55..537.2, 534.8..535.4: 4.2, -0.8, -1.3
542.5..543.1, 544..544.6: 6.4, 0.3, 1.4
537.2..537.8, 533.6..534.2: 5.4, -0.3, 0.4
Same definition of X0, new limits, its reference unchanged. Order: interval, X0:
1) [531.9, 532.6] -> 0.25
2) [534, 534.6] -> 0.04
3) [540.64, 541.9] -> 0.57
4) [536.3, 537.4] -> 0.33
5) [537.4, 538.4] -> 0.52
